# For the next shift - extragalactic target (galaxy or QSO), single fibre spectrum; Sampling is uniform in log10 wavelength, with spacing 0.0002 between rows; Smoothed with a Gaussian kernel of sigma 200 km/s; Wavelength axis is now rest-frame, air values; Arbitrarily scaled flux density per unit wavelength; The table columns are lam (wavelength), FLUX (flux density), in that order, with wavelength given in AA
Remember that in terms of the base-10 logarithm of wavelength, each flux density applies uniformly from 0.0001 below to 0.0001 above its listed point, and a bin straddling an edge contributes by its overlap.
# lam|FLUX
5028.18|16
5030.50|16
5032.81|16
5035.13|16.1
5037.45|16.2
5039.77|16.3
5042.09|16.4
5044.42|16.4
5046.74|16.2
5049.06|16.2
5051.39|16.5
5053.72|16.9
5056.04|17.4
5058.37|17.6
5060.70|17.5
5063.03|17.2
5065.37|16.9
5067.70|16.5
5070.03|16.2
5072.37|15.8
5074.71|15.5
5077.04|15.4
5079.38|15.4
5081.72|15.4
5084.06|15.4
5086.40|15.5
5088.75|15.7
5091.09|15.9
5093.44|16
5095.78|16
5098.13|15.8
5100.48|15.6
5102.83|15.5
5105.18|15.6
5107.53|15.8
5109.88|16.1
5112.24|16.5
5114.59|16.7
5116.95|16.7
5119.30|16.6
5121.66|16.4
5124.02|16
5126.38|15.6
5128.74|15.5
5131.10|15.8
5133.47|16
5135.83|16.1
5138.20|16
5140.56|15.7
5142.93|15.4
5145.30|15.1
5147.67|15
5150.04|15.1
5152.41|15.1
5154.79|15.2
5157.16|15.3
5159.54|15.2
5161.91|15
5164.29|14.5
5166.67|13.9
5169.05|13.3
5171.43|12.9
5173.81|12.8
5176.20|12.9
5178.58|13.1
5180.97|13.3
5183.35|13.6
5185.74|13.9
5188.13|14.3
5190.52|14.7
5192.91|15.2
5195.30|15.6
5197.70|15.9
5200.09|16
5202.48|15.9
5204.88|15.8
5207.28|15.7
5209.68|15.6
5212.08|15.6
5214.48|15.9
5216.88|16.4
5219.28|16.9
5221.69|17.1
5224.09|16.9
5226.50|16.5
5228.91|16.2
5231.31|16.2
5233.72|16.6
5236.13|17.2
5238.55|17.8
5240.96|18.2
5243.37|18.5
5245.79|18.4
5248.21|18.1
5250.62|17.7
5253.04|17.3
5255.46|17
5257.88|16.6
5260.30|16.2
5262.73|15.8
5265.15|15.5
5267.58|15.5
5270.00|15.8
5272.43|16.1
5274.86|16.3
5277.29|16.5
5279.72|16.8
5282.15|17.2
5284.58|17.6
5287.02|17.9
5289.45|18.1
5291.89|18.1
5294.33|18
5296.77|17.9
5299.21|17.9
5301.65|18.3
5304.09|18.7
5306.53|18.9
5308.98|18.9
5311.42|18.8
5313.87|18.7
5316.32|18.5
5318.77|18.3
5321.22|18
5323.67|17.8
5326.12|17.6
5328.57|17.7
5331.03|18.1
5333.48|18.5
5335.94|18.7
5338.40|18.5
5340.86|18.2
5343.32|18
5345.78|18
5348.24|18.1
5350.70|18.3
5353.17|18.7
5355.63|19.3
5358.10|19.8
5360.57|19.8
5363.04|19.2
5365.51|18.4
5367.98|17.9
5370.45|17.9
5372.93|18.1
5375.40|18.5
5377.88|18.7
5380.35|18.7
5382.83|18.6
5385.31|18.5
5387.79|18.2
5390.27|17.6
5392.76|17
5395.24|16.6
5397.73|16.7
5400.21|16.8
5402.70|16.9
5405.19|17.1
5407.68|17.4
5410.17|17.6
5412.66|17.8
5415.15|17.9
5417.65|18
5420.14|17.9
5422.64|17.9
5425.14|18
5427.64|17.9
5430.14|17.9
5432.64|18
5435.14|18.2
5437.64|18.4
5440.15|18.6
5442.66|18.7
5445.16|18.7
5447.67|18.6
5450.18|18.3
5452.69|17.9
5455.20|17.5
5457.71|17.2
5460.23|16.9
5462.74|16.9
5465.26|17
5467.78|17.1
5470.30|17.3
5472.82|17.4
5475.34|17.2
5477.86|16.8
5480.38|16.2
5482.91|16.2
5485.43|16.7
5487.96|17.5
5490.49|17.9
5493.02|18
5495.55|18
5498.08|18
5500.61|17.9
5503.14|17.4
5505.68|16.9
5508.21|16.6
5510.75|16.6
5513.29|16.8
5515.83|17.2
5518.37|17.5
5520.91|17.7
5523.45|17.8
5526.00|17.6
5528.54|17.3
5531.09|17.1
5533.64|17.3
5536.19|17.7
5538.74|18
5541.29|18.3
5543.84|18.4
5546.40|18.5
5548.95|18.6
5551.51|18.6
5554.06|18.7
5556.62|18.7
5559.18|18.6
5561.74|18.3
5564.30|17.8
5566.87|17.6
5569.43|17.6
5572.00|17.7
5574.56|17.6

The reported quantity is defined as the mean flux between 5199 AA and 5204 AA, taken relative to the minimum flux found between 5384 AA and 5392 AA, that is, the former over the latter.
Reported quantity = 0.91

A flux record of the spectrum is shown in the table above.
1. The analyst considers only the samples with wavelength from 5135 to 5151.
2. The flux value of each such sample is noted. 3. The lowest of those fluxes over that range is 15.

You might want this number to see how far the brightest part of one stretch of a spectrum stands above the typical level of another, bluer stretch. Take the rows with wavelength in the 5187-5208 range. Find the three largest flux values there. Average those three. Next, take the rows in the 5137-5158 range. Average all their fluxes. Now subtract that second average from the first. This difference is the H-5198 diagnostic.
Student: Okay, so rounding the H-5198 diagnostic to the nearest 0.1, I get 0.6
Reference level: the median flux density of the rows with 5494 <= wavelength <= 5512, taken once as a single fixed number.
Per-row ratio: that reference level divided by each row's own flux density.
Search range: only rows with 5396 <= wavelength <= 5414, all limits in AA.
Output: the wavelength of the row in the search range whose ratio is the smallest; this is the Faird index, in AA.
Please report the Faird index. 5412.66 AA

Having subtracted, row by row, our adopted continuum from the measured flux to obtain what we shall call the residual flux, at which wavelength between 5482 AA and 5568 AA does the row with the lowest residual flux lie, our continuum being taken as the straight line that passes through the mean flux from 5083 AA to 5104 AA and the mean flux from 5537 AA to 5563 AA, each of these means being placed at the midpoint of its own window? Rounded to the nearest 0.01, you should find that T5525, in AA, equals 5482.91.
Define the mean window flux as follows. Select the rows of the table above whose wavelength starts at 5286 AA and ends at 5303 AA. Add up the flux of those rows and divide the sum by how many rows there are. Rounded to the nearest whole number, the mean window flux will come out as 18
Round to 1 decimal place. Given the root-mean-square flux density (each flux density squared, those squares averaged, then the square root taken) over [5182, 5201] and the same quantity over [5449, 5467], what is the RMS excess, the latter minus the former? 2.5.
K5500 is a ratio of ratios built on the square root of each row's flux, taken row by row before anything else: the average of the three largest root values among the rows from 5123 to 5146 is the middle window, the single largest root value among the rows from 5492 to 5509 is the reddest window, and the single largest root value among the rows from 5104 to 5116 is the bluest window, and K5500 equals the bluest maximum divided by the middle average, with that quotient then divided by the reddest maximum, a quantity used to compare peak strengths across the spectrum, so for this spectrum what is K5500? 0.241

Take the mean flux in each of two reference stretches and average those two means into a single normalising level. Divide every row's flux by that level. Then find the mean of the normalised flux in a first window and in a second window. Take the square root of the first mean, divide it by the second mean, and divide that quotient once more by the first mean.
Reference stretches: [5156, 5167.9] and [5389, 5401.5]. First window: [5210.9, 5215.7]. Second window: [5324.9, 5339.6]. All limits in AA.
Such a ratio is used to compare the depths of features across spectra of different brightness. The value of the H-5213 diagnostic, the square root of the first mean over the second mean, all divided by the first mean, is 0.875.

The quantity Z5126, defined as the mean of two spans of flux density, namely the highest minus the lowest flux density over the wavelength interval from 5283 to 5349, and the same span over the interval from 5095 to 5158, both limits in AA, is 1.5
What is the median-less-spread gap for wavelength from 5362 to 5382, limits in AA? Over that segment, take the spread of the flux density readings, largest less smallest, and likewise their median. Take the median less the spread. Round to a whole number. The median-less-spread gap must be 17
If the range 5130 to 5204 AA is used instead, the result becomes 12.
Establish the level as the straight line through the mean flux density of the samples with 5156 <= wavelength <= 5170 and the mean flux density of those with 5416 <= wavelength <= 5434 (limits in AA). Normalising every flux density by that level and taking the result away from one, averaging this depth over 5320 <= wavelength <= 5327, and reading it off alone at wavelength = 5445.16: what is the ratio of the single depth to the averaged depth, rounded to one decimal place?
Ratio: 0.4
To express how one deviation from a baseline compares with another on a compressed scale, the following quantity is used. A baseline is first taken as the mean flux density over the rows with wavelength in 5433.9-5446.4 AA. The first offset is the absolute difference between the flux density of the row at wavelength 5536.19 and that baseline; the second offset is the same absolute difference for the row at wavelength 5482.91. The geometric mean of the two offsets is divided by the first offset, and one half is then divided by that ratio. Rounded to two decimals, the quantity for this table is 0.30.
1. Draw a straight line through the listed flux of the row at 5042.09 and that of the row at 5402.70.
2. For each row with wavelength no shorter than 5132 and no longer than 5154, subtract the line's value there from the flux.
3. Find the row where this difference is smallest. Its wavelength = 5147.67 AA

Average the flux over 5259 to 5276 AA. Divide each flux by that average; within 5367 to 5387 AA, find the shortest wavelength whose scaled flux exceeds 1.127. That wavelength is 5372.93 AA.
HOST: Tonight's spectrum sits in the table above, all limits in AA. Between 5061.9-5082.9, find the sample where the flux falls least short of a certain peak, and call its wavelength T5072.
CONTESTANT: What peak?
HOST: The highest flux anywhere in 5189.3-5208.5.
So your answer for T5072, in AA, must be 5063.03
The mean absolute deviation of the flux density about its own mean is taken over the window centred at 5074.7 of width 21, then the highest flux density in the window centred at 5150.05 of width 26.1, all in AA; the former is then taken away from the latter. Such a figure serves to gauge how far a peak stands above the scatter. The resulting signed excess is 15.5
